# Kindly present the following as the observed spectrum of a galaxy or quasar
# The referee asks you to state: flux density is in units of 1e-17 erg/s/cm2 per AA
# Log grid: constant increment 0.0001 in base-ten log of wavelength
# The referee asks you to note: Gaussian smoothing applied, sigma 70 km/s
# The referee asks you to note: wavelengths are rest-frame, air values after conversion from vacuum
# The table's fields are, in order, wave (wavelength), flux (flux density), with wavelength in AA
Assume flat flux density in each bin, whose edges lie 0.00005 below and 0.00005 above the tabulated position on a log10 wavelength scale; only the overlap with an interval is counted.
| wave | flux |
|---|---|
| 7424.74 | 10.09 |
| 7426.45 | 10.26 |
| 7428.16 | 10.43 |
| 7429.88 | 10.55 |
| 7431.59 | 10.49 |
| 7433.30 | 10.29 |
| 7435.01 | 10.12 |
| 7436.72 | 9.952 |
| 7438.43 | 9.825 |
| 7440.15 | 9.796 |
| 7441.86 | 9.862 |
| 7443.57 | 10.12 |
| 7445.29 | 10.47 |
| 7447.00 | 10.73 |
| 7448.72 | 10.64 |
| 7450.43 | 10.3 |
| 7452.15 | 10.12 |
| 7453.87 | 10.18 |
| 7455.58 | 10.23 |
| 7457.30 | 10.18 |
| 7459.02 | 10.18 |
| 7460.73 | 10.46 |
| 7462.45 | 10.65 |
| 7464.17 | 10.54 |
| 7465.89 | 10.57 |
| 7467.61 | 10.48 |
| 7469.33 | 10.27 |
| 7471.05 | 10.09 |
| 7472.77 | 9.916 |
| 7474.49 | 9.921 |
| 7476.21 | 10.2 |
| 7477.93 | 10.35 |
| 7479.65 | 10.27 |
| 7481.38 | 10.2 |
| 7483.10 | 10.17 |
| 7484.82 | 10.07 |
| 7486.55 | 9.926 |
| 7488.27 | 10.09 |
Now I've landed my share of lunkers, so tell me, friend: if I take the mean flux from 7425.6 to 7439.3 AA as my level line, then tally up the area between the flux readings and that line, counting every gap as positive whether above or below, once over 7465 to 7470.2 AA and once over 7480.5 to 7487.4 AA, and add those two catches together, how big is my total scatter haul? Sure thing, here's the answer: 2.1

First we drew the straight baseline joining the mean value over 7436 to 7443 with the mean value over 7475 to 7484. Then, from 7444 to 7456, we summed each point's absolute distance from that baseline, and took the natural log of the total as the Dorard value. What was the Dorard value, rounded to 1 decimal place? 1.1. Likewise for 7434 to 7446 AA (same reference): 0.3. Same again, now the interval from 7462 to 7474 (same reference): 0.8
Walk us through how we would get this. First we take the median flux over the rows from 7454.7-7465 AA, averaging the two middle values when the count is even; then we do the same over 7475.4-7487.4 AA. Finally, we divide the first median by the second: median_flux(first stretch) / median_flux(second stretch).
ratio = 1.01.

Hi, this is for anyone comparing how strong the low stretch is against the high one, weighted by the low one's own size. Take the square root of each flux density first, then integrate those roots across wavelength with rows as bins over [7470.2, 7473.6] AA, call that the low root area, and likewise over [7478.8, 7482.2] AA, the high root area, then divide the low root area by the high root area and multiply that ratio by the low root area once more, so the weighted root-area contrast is 10.7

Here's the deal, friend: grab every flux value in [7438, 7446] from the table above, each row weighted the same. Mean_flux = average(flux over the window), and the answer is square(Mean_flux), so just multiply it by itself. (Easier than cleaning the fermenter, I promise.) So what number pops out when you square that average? 100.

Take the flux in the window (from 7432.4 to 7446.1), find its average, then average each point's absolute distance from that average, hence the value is 0.20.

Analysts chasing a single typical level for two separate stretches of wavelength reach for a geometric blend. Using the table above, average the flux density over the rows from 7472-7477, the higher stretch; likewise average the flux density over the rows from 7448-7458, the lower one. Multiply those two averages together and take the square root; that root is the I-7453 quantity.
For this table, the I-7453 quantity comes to 10.1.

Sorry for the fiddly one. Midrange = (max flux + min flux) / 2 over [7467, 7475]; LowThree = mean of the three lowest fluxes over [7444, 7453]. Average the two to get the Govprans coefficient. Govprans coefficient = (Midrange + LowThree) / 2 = 10.25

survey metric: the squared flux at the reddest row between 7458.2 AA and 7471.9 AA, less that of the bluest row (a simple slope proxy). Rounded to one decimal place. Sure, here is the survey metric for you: -1.8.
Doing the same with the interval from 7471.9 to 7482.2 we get 5.7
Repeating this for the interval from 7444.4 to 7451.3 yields -3.5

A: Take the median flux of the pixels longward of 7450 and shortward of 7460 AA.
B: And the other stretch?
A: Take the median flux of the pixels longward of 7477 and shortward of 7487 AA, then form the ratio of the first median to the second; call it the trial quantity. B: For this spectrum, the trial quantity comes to 1.00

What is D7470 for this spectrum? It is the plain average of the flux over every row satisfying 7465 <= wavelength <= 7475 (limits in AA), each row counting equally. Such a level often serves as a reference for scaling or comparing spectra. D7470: 10.2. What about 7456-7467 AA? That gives 10.4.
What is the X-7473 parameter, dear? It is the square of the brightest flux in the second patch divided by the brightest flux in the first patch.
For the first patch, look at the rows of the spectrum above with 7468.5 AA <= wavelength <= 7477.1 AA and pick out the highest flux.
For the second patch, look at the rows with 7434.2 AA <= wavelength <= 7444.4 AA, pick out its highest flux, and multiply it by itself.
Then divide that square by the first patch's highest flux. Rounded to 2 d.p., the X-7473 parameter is 9.97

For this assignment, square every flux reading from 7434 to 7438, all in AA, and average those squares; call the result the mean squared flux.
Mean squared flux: 101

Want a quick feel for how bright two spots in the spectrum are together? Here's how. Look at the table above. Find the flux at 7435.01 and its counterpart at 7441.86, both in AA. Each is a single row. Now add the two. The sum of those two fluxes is 20.0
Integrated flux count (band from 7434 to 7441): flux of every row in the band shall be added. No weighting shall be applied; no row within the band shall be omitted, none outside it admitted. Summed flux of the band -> 40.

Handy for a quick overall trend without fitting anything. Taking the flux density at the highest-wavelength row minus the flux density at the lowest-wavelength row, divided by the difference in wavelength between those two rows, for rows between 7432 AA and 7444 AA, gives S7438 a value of -0.02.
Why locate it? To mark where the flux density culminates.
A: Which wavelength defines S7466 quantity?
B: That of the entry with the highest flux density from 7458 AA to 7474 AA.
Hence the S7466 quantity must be 7462.45 AA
